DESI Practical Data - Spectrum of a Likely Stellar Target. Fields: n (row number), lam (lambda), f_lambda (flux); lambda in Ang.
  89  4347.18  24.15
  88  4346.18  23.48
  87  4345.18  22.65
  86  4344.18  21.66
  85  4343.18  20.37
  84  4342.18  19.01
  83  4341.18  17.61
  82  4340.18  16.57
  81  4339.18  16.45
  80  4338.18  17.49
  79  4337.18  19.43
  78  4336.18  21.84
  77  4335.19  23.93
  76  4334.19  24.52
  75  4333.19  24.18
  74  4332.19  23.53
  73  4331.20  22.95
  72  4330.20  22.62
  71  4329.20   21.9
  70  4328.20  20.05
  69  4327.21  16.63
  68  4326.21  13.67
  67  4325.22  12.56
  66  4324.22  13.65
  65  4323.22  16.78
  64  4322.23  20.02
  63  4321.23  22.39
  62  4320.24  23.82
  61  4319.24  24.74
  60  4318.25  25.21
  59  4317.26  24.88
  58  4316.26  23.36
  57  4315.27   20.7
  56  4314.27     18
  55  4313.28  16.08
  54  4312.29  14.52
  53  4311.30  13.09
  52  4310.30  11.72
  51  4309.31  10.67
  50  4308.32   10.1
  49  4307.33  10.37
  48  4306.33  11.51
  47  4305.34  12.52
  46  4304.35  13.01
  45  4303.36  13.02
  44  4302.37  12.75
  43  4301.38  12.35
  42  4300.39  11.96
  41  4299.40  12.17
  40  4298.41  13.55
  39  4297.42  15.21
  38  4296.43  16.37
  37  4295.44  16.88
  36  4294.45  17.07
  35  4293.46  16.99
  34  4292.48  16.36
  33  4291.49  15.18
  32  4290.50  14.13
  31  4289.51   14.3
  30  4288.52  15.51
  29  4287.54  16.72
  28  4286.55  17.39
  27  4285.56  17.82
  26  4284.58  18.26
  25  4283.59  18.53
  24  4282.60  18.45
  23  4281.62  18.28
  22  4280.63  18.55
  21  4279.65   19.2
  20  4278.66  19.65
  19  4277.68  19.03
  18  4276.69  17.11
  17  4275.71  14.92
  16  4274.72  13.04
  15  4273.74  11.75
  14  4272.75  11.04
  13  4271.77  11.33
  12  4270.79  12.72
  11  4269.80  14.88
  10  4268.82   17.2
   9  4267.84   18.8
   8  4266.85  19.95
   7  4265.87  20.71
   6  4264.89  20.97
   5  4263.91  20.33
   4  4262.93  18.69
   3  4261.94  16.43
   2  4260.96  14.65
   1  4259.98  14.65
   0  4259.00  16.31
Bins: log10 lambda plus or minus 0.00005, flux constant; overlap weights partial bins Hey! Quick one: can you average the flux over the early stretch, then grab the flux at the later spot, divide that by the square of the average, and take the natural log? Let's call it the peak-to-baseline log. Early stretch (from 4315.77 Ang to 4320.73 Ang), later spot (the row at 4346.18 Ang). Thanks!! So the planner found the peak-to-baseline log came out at -3.23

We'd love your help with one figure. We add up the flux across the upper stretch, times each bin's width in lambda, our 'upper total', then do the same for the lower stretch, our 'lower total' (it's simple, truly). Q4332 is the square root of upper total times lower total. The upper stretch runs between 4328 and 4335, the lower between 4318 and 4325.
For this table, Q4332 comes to 152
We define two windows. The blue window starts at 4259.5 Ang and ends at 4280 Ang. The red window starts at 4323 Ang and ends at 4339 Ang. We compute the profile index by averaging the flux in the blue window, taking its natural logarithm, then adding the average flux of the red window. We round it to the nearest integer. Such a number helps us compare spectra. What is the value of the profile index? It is 23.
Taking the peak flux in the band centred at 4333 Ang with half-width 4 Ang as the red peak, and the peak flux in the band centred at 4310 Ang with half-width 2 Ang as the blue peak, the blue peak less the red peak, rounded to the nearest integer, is -11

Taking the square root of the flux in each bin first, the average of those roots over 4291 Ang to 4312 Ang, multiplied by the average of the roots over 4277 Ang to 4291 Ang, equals 15.3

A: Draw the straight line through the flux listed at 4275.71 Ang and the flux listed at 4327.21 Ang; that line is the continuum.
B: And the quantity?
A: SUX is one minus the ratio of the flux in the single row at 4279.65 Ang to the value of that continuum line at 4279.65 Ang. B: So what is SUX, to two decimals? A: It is -0.28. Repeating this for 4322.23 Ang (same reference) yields -0.22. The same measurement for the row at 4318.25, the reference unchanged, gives -0.54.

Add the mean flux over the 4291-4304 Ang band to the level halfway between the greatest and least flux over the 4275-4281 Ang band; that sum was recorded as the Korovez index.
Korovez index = 31.9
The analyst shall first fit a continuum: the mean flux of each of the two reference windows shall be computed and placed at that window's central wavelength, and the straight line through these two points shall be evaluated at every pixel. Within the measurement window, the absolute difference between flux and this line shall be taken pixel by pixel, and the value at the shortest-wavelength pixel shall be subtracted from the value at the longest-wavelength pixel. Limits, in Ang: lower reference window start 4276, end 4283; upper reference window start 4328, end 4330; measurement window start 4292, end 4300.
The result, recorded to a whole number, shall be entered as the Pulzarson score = 5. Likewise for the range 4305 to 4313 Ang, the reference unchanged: -2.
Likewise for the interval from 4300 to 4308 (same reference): 2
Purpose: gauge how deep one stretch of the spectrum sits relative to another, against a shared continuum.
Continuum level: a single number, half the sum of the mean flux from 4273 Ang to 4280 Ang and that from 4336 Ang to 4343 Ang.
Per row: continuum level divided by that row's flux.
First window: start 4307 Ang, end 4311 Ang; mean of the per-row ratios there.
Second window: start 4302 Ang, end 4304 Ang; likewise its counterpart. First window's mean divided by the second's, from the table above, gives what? 1.2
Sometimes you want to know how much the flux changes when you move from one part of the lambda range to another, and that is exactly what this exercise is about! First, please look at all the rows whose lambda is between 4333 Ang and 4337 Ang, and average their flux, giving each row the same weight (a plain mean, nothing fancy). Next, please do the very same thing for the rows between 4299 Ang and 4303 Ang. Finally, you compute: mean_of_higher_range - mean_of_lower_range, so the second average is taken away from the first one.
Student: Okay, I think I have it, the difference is 11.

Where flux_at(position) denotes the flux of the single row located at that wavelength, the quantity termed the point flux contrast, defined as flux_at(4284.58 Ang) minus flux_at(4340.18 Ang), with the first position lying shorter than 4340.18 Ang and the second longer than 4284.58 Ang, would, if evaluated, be 2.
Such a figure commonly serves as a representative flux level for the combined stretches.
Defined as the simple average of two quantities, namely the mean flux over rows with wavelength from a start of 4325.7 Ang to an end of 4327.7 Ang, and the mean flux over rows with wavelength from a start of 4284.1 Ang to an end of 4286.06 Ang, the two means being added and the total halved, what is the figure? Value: 17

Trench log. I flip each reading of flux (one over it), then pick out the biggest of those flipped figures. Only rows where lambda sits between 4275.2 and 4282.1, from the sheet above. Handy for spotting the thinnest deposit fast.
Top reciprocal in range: 0.067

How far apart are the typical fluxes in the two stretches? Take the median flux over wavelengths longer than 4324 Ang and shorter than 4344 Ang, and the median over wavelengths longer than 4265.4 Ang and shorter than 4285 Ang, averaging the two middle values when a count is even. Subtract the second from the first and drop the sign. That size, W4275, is 1.5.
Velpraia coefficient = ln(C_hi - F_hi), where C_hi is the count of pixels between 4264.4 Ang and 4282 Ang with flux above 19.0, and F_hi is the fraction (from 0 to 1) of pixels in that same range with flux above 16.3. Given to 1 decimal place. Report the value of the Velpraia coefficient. 1.7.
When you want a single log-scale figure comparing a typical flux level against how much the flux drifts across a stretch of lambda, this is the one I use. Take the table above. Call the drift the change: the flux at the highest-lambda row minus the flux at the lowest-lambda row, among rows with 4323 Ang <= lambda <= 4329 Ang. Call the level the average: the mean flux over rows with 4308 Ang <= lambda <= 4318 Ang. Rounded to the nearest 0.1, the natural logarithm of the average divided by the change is 1.6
